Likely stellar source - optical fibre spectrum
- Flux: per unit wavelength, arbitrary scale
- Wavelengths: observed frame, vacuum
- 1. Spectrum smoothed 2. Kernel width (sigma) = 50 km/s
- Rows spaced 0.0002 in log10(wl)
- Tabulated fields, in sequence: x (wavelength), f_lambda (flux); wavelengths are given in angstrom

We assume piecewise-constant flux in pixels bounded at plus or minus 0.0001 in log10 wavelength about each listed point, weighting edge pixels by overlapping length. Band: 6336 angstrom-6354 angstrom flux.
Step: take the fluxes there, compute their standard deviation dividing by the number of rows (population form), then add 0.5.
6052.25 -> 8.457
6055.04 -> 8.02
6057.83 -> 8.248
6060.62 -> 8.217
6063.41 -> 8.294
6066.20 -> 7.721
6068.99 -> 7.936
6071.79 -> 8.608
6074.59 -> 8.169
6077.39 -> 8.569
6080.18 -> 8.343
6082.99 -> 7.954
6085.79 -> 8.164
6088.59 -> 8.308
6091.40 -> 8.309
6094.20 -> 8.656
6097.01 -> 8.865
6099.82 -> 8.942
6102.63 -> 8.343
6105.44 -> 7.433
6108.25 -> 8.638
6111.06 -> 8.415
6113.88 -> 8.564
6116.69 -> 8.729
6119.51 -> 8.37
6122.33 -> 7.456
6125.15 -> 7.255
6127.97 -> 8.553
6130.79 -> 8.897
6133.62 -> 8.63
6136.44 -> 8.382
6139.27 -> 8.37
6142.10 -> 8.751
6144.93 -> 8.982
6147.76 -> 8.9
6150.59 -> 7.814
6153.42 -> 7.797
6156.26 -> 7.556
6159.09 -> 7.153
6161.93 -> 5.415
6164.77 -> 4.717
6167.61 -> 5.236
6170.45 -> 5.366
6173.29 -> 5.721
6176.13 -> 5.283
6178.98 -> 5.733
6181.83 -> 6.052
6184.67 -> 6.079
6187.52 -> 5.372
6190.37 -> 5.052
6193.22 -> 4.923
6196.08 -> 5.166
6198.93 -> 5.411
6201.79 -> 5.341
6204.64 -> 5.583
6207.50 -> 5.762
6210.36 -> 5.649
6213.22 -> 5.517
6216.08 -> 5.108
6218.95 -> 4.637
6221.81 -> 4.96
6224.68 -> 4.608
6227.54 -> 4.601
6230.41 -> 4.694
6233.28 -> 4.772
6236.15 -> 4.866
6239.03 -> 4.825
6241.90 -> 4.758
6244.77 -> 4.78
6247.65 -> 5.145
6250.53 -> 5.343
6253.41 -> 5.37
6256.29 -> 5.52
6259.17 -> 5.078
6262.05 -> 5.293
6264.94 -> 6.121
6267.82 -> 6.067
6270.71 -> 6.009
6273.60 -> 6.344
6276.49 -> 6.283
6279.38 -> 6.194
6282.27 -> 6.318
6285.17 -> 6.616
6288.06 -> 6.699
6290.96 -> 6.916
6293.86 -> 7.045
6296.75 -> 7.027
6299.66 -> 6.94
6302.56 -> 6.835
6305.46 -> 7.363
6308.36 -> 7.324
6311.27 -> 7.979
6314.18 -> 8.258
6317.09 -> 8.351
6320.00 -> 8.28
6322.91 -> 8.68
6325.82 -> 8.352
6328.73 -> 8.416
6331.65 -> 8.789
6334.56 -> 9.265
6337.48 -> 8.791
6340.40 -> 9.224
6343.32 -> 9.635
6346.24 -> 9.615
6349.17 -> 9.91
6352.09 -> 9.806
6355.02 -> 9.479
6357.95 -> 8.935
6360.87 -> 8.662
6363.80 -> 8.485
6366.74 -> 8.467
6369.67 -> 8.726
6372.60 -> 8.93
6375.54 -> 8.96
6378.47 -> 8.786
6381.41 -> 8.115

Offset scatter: 0.88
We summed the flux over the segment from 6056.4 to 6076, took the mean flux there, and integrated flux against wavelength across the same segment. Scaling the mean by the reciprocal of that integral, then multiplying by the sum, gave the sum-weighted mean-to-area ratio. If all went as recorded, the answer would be 2.92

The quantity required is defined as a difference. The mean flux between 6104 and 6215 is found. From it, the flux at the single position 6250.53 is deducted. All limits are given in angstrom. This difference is 1.5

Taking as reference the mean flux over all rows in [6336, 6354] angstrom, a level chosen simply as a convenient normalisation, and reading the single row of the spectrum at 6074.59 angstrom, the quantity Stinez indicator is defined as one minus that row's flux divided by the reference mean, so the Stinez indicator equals 0.14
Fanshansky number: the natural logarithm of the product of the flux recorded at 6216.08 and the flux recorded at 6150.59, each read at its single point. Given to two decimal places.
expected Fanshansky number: 3.69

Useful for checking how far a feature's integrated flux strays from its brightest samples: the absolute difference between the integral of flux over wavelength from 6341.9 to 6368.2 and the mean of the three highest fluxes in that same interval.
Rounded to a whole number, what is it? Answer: 233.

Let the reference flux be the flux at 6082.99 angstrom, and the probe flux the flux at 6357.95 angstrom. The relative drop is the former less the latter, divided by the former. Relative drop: -0.1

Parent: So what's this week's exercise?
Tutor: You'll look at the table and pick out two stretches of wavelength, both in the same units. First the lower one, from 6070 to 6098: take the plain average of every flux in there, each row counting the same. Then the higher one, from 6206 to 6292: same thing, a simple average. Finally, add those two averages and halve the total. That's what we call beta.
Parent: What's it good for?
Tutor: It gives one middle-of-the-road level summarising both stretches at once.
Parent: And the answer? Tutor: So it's 6.9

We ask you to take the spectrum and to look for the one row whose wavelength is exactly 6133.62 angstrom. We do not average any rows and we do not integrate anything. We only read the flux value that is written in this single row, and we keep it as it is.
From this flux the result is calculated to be 8.63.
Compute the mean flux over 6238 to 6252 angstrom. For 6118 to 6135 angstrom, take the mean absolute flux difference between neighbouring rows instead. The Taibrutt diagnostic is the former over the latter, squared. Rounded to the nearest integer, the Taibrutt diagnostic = 68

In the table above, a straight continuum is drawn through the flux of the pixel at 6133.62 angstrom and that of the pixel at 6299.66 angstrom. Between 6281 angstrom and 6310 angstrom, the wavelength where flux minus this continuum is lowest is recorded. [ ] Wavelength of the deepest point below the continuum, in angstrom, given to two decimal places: 6282.27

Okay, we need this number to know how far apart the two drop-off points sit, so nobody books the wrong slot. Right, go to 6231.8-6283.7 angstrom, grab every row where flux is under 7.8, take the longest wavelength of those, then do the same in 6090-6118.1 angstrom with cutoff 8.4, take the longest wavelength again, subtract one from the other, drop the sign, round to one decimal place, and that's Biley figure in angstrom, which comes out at 176.8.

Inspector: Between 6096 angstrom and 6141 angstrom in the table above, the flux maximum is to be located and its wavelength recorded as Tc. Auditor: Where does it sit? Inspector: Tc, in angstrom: 6099.82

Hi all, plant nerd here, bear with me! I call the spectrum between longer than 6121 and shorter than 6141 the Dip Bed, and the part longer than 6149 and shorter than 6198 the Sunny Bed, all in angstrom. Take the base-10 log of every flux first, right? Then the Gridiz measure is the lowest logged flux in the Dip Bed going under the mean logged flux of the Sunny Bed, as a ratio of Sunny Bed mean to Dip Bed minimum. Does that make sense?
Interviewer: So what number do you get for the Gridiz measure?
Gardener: 0.89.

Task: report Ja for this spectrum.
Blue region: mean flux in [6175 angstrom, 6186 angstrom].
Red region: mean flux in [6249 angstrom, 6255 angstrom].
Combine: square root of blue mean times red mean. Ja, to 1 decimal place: 5.6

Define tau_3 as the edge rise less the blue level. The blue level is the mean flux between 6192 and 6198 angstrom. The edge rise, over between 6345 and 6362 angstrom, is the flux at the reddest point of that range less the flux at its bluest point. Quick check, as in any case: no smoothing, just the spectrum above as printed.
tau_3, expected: -6.0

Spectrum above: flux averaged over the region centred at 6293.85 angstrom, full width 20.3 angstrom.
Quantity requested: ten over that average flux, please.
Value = 1.5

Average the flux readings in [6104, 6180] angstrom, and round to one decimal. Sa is 7.5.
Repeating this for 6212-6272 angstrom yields 5.1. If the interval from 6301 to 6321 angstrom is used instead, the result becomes 7.8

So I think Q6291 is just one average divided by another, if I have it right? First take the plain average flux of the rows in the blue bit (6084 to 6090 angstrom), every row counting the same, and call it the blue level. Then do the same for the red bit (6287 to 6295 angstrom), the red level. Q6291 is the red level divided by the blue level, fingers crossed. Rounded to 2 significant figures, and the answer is 0.84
